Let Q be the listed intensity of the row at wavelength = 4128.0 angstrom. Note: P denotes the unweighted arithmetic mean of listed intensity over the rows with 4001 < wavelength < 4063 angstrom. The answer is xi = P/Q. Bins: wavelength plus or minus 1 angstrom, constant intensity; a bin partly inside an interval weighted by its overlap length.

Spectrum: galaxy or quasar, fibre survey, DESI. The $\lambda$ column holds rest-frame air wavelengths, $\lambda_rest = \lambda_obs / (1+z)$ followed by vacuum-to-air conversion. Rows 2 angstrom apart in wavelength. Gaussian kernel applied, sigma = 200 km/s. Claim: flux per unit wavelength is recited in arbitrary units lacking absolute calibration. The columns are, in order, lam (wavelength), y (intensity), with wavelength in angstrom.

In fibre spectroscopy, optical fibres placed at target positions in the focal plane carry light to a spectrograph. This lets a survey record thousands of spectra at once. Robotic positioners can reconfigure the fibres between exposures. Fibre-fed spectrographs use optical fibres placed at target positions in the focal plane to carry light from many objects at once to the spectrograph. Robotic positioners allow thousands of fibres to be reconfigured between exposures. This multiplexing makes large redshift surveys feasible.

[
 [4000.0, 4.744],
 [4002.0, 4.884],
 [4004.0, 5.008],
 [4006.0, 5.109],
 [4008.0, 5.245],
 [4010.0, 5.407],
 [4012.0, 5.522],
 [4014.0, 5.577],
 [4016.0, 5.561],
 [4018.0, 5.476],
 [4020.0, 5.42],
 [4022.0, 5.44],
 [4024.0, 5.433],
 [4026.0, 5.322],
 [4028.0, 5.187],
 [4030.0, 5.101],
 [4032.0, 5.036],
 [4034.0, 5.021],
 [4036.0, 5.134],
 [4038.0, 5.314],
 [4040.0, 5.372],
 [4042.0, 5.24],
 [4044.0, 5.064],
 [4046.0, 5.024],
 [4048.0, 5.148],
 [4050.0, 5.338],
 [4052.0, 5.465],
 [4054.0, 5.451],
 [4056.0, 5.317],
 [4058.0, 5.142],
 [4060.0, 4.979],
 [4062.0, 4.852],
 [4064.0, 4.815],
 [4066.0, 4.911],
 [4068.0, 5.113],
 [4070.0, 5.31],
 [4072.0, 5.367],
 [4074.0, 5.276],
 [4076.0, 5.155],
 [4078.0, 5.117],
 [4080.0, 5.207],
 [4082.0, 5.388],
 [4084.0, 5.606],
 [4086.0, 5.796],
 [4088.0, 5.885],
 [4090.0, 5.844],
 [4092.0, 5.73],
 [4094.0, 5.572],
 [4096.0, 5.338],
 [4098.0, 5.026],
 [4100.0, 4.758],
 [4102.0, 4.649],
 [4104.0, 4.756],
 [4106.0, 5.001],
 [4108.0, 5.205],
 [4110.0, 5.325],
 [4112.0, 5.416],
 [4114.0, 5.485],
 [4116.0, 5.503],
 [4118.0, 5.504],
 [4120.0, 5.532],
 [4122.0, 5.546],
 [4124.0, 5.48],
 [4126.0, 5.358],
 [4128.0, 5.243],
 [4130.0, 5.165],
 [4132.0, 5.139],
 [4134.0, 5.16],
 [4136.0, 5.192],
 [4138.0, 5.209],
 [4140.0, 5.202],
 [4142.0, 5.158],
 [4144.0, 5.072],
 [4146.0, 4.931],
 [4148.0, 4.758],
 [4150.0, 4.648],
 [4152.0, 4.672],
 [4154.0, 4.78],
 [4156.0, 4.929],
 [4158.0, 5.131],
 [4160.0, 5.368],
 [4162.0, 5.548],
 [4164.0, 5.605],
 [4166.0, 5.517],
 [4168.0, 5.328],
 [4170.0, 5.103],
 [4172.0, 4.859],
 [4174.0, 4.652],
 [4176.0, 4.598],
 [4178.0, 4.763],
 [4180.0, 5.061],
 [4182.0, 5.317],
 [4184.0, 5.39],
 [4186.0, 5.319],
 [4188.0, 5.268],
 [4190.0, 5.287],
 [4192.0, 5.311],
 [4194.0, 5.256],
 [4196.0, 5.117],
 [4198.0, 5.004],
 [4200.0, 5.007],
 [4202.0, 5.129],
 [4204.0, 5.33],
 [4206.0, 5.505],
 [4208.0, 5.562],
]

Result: 1.00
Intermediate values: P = 5.24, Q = 5.243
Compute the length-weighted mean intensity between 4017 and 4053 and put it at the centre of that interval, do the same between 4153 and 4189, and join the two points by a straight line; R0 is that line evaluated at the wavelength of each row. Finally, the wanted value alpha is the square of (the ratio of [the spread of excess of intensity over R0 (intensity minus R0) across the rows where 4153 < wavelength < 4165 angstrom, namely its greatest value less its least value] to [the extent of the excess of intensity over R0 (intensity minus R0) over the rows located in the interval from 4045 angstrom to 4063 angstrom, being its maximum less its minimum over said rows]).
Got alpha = 1.9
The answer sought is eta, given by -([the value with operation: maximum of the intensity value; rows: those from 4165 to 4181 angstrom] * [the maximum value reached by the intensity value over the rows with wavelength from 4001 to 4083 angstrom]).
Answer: -30.8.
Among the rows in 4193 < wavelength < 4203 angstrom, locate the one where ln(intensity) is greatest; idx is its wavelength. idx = 4194.0 angstrom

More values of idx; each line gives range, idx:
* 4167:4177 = 4168.0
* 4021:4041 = 4022.0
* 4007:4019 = 4014.0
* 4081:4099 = 4088.0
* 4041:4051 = 4050.0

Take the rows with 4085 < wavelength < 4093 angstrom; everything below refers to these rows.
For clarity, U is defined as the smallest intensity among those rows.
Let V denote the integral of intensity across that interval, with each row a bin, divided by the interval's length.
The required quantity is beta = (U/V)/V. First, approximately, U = 5.73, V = 5.81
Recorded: 0.170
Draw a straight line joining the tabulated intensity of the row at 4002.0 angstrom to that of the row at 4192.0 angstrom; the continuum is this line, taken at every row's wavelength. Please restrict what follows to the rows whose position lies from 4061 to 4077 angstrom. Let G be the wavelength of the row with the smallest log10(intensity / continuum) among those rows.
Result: 4064.0 angstrom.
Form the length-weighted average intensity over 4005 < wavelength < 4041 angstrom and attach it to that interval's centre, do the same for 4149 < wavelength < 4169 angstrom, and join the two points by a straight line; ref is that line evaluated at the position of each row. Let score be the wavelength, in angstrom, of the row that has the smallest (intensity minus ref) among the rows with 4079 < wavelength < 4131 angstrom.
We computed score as 4102.0 angstrom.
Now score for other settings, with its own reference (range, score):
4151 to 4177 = 4176.0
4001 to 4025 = 4002.0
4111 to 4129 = 4128.0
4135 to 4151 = 4150.0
